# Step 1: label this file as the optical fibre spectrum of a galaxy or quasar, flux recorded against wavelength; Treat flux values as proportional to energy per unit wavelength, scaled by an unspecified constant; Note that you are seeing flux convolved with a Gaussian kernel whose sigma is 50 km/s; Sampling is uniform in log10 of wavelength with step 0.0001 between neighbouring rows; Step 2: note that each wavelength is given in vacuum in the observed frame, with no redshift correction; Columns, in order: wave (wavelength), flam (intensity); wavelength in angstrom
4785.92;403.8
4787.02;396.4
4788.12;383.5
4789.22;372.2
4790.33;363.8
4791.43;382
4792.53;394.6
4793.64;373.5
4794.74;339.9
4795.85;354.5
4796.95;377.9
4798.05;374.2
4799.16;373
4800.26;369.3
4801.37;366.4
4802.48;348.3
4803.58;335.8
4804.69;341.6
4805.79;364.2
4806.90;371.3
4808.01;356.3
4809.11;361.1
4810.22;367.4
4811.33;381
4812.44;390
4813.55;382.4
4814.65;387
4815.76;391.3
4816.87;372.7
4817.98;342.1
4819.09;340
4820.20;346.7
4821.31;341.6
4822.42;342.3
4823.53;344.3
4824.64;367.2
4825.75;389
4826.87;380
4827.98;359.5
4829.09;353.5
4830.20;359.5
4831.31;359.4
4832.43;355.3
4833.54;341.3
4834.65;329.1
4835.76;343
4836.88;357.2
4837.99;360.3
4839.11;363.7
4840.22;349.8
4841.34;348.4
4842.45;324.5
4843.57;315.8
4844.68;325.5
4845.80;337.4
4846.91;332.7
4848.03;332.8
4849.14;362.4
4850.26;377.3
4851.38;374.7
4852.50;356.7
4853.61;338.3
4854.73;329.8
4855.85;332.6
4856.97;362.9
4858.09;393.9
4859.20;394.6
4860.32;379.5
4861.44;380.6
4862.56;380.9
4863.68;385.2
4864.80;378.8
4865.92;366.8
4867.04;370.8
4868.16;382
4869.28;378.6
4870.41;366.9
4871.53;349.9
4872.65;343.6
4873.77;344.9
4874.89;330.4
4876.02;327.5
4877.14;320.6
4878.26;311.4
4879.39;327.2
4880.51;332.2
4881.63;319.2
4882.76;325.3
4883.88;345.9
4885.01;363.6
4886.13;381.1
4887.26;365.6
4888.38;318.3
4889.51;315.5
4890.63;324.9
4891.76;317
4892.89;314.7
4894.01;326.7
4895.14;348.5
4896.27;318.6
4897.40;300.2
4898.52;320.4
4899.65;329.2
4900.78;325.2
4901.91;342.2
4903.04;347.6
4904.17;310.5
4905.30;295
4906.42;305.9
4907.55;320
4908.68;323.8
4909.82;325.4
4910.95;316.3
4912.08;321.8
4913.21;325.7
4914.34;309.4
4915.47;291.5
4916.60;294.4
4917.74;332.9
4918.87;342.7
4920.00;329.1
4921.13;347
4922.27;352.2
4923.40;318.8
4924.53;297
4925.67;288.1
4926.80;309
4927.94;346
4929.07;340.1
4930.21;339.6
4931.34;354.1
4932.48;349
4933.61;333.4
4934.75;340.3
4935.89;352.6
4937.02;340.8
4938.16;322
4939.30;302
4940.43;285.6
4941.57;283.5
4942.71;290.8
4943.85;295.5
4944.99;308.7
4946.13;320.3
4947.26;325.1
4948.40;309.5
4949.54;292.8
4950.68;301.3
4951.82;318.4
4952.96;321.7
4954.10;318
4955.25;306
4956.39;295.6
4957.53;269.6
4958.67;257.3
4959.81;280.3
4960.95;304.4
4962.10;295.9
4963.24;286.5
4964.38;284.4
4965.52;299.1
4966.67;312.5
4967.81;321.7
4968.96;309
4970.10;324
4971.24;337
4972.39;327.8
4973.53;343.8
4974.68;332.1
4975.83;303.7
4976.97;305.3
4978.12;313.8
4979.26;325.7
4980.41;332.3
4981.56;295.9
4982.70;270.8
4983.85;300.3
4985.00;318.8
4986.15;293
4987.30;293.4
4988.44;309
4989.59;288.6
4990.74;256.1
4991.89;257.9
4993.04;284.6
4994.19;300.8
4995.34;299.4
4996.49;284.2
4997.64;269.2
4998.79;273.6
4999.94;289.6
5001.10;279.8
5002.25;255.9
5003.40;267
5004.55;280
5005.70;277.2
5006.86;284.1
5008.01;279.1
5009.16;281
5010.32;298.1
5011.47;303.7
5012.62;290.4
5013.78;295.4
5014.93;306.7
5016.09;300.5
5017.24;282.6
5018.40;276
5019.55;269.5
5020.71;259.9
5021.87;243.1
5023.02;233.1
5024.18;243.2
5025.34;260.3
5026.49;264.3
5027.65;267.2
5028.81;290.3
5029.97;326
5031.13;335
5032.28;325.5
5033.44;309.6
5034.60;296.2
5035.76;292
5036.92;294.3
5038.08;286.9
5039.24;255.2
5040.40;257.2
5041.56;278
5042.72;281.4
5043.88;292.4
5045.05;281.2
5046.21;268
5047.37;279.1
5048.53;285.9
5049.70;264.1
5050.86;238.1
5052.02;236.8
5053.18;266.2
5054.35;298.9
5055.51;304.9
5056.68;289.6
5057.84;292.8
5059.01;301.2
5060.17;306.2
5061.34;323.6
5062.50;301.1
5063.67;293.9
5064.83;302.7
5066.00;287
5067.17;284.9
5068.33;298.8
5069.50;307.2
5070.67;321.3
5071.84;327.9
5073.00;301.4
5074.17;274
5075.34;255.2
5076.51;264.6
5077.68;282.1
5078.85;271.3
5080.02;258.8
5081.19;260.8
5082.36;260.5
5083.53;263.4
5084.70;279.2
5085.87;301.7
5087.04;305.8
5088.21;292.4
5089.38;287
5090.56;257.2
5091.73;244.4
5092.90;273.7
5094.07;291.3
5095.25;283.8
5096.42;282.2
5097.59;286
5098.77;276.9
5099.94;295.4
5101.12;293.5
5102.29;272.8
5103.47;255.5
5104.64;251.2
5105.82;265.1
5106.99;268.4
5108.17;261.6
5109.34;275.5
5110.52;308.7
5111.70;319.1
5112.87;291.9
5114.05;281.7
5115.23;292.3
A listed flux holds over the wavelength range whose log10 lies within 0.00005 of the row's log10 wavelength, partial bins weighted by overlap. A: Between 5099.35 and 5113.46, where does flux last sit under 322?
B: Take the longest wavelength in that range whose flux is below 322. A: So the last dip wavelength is 5112.87 angstrom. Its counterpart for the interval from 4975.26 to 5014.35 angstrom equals 5013.78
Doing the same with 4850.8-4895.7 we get 4892.89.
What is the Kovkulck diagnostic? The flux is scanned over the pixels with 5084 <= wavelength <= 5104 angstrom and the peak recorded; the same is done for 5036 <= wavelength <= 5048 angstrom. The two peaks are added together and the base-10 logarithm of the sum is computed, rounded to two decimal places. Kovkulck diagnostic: 2.78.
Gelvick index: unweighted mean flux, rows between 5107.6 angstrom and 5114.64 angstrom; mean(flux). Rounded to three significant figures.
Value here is 290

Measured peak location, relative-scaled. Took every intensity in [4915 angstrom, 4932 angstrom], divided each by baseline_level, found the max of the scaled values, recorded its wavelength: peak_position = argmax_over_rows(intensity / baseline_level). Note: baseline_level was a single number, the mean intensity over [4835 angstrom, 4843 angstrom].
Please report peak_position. 4931.34 angstrom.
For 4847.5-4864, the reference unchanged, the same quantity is 4859.20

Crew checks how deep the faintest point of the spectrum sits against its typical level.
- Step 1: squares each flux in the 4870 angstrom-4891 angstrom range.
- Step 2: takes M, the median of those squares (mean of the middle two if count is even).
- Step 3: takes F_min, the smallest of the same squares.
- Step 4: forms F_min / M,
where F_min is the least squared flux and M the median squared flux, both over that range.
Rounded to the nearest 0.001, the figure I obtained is 0.888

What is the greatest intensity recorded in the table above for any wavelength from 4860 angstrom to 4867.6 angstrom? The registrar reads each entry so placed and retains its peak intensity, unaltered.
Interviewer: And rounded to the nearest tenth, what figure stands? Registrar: 385.2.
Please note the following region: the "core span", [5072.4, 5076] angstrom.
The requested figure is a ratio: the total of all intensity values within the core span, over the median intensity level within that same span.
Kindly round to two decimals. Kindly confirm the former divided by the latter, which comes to 3.03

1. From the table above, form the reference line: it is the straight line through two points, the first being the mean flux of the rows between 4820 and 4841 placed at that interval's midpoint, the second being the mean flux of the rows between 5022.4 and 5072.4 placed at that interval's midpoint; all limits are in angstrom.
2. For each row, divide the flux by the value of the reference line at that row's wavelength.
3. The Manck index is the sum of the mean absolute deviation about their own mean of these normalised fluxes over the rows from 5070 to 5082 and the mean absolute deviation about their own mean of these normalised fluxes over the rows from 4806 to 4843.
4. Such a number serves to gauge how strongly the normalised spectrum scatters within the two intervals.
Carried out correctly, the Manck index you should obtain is 0.11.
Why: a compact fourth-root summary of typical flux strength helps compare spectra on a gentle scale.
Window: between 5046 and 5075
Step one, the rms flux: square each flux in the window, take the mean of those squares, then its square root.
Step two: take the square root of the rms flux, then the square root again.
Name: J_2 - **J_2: 4.13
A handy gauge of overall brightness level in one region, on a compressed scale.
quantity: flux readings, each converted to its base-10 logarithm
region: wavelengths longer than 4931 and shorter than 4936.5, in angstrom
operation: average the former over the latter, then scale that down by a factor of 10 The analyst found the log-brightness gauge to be 0.254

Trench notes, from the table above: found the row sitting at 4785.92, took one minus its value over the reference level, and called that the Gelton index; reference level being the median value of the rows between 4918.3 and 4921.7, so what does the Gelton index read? -0.18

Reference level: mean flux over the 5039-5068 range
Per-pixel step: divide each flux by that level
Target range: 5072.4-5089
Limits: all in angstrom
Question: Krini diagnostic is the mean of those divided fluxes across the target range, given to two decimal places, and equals 0.98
